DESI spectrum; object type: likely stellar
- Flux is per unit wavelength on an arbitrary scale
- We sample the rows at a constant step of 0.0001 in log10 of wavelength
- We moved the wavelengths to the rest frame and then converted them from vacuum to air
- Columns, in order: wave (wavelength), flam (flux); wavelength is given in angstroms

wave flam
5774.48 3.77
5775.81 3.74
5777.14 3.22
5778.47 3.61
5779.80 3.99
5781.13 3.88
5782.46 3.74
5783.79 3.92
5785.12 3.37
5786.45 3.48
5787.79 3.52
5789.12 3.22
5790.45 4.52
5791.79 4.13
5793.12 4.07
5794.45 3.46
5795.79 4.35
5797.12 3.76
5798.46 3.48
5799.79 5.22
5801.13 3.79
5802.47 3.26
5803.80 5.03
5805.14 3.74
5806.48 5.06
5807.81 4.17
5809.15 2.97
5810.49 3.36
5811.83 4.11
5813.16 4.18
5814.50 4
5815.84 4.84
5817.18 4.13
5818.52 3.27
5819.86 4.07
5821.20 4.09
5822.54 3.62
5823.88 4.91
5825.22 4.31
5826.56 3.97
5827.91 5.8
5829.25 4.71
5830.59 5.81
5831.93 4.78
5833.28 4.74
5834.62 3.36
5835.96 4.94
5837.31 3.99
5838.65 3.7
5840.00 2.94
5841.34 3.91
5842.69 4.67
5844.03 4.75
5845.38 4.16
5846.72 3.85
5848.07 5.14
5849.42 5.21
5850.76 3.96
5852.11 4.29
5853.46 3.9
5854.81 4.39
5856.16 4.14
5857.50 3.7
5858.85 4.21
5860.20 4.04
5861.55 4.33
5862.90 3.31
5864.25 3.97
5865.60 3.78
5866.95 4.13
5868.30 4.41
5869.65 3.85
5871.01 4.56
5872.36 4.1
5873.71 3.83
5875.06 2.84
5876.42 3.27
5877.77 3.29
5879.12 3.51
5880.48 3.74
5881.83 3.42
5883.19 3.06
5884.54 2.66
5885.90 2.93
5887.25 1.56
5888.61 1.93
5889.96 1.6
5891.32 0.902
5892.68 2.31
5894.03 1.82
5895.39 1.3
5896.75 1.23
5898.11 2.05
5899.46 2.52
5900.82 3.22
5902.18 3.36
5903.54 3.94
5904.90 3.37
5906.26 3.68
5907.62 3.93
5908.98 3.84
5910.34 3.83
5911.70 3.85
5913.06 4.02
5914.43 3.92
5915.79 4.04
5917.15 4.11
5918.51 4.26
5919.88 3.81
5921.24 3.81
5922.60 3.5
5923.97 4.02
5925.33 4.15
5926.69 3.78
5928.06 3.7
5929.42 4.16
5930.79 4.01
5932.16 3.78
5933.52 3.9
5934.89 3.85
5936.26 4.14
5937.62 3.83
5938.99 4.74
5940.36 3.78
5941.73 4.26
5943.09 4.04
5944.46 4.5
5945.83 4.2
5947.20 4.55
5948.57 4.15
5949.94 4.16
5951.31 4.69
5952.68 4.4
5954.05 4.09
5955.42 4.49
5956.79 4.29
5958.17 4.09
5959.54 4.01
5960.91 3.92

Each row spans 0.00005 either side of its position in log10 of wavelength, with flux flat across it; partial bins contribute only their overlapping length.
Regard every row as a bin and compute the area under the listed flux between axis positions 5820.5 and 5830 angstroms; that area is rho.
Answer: 43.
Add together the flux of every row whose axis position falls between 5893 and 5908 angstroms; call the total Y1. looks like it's 30.4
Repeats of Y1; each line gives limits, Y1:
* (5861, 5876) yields 43.1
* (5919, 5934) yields 42.6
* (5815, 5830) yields 47.7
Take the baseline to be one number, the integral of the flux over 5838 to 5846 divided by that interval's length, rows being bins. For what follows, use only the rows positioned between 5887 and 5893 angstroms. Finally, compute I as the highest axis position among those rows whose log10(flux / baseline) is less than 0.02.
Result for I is 5892.68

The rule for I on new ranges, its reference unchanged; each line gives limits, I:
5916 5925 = 5923.97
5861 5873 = 5872.36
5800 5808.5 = 5807.81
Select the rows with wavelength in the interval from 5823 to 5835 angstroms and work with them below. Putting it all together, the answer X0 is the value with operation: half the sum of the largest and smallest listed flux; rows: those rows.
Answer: 4.6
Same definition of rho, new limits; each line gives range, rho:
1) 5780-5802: 85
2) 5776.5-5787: 38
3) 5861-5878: 65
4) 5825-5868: 184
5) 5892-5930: 130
